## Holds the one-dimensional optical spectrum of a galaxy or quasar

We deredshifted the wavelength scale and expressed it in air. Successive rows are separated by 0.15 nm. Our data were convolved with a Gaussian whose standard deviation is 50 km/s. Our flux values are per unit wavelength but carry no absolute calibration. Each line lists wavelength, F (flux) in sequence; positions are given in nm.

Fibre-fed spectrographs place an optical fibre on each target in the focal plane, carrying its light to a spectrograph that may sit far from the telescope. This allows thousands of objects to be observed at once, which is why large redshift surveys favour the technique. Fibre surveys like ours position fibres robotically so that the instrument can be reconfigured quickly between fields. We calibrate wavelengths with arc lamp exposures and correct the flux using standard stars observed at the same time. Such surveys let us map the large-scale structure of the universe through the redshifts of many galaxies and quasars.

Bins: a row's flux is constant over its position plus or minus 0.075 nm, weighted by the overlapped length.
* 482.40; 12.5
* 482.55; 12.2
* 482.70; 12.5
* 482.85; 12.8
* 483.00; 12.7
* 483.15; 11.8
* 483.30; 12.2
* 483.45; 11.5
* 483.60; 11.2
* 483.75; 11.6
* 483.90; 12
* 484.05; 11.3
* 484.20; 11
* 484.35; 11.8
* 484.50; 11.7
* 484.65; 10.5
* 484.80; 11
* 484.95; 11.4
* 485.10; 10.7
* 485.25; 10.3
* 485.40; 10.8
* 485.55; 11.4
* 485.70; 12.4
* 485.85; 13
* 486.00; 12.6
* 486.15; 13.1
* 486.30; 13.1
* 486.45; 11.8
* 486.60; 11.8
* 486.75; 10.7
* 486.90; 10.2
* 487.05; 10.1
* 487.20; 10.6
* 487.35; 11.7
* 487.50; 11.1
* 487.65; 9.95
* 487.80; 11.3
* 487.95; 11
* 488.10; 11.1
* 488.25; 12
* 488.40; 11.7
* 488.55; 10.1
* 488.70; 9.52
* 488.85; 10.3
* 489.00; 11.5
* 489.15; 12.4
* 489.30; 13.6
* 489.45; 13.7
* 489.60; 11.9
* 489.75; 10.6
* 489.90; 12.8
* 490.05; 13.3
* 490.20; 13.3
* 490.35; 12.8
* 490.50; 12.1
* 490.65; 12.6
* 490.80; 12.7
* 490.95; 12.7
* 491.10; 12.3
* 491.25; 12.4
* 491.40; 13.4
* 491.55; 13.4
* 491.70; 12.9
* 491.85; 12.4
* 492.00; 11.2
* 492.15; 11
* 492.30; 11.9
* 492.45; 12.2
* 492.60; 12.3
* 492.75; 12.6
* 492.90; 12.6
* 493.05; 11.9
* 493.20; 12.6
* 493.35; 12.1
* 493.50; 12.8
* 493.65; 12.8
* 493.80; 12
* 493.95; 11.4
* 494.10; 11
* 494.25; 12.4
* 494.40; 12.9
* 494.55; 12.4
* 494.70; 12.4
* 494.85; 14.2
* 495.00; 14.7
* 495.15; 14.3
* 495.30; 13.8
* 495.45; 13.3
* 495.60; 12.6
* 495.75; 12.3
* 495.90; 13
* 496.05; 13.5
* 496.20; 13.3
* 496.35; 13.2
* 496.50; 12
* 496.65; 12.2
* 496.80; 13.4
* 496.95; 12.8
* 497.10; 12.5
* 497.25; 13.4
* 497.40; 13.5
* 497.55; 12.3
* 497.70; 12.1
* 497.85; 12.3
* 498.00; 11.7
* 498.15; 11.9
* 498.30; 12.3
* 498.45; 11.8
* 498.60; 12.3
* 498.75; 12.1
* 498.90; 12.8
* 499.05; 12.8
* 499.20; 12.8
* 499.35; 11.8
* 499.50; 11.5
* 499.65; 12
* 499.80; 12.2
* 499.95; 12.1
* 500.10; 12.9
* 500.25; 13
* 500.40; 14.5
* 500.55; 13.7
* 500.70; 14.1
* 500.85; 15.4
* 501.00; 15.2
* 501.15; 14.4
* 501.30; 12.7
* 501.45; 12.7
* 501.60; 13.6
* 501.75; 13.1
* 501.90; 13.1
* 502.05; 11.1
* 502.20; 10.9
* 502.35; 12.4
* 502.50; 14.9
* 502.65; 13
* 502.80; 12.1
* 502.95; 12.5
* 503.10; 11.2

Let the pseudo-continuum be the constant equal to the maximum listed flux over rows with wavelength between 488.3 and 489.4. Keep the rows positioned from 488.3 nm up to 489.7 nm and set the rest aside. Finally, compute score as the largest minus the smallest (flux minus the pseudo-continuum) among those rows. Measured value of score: 4.2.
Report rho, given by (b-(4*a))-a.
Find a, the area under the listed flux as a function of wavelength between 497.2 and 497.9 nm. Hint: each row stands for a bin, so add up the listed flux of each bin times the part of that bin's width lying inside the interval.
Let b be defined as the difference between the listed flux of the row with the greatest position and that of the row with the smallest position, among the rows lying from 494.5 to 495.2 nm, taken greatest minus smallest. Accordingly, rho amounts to -43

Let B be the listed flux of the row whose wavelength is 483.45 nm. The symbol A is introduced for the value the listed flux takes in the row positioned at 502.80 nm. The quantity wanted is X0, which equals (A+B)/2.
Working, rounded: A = 12.1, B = 11.5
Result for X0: 11.8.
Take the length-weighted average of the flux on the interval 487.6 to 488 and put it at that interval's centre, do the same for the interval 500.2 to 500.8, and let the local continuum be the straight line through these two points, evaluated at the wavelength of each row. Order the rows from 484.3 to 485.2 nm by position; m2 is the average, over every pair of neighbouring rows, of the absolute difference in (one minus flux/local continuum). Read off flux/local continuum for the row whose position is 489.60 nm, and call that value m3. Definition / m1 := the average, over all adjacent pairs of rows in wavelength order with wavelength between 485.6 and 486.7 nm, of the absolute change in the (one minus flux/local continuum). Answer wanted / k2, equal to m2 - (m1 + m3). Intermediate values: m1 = 0.046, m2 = 0.059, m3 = 1.06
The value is -1.047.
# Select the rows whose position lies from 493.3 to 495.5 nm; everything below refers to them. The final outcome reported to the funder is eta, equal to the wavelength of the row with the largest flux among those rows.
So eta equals 495.00 nm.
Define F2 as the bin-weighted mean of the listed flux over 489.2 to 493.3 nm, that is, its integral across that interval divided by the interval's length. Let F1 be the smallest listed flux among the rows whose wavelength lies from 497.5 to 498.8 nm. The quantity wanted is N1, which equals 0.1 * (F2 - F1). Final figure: 0.08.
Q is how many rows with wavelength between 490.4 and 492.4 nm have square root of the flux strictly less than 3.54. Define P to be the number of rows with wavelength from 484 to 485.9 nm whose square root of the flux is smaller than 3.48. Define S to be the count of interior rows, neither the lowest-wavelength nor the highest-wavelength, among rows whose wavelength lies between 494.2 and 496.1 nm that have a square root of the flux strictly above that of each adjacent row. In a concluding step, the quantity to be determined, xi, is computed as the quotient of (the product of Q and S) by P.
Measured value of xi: 1.3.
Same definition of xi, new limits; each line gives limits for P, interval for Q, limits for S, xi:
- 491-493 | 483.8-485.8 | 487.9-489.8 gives 8.7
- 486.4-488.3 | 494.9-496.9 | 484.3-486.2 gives 0.5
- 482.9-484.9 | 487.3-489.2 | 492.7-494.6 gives 2.4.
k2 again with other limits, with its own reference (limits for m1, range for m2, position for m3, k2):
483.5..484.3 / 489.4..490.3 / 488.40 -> -1.012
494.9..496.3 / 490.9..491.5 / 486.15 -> -1.260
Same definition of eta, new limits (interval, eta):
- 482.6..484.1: 482.85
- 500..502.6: 500.85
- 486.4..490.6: 489.45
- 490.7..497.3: 495.00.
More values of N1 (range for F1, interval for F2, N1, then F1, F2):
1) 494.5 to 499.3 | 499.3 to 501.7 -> 0.16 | 11.7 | 13.3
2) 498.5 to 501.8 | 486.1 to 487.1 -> 0.00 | 11.5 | 11.5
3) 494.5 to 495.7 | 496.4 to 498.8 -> 0.00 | 12.4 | 12.4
